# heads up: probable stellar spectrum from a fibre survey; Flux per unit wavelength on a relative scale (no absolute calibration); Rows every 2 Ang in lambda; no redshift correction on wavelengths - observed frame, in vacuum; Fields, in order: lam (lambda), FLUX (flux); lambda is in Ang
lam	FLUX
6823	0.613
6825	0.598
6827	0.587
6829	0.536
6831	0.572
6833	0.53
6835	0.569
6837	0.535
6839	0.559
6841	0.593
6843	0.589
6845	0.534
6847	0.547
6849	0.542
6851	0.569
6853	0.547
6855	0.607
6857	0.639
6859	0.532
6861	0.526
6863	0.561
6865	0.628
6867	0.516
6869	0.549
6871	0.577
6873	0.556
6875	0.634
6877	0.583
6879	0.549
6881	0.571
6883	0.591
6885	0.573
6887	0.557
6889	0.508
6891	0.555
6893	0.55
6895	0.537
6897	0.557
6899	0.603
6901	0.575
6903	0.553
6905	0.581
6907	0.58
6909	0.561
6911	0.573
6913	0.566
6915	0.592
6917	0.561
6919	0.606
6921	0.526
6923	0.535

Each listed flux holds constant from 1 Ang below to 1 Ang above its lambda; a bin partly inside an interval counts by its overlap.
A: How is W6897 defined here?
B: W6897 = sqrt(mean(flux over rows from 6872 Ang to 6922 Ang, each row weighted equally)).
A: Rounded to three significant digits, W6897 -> 0.754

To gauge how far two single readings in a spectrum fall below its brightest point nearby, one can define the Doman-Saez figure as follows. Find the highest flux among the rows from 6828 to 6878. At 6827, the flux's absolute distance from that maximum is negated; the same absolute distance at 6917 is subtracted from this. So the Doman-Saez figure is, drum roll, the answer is -0.130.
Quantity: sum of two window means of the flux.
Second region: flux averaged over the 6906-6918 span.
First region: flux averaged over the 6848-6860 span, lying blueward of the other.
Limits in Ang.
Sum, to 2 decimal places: 1.14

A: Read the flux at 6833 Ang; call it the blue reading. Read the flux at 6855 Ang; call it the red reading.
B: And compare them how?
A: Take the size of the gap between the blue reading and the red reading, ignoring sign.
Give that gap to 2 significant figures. 0.077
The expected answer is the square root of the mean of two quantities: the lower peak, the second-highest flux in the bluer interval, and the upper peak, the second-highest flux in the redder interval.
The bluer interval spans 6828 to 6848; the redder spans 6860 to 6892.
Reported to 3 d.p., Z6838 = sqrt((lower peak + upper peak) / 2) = 0.780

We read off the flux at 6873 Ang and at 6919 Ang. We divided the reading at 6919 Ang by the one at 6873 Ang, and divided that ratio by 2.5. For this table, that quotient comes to 0.44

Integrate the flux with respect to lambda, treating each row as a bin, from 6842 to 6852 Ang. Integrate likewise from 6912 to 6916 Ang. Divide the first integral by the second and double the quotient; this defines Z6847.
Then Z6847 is 4.8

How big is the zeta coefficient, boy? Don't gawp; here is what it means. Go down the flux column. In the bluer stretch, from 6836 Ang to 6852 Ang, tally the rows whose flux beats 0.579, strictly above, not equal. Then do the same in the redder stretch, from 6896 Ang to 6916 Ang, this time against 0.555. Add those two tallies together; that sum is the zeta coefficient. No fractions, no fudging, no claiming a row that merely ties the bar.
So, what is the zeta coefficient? 11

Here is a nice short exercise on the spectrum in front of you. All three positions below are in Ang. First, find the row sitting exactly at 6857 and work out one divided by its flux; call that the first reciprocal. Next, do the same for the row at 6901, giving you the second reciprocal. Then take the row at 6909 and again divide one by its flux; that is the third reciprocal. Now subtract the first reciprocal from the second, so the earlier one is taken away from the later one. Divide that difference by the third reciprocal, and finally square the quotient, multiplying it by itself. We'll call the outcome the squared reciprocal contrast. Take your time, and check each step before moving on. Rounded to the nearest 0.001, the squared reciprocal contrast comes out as 0.010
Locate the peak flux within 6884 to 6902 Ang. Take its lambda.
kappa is 6899 Ang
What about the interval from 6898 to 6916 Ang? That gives 6899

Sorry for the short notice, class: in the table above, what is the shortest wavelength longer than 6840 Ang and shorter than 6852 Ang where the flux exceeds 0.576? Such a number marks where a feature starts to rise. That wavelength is 6841 Ang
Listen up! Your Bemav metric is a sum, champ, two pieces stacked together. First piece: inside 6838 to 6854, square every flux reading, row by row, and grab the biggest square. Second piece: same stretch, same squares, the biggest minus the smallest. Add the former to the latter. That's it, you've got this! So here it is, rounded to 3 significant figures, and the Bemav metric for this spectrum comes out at 0.418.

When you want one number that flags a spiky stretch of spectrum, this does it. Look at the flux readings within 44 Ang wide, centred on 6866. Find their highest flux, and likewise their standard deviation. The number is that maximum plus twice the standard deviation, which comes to 0.71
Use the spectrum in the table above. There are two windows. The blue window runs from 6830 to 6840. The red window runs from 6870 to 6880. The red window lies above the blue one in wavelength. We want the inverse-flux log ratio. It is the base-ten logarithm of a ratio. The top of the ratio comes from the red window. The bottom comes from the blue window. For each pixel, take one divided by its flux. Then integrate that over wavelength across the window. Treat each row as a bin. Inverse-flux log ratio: -0.020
